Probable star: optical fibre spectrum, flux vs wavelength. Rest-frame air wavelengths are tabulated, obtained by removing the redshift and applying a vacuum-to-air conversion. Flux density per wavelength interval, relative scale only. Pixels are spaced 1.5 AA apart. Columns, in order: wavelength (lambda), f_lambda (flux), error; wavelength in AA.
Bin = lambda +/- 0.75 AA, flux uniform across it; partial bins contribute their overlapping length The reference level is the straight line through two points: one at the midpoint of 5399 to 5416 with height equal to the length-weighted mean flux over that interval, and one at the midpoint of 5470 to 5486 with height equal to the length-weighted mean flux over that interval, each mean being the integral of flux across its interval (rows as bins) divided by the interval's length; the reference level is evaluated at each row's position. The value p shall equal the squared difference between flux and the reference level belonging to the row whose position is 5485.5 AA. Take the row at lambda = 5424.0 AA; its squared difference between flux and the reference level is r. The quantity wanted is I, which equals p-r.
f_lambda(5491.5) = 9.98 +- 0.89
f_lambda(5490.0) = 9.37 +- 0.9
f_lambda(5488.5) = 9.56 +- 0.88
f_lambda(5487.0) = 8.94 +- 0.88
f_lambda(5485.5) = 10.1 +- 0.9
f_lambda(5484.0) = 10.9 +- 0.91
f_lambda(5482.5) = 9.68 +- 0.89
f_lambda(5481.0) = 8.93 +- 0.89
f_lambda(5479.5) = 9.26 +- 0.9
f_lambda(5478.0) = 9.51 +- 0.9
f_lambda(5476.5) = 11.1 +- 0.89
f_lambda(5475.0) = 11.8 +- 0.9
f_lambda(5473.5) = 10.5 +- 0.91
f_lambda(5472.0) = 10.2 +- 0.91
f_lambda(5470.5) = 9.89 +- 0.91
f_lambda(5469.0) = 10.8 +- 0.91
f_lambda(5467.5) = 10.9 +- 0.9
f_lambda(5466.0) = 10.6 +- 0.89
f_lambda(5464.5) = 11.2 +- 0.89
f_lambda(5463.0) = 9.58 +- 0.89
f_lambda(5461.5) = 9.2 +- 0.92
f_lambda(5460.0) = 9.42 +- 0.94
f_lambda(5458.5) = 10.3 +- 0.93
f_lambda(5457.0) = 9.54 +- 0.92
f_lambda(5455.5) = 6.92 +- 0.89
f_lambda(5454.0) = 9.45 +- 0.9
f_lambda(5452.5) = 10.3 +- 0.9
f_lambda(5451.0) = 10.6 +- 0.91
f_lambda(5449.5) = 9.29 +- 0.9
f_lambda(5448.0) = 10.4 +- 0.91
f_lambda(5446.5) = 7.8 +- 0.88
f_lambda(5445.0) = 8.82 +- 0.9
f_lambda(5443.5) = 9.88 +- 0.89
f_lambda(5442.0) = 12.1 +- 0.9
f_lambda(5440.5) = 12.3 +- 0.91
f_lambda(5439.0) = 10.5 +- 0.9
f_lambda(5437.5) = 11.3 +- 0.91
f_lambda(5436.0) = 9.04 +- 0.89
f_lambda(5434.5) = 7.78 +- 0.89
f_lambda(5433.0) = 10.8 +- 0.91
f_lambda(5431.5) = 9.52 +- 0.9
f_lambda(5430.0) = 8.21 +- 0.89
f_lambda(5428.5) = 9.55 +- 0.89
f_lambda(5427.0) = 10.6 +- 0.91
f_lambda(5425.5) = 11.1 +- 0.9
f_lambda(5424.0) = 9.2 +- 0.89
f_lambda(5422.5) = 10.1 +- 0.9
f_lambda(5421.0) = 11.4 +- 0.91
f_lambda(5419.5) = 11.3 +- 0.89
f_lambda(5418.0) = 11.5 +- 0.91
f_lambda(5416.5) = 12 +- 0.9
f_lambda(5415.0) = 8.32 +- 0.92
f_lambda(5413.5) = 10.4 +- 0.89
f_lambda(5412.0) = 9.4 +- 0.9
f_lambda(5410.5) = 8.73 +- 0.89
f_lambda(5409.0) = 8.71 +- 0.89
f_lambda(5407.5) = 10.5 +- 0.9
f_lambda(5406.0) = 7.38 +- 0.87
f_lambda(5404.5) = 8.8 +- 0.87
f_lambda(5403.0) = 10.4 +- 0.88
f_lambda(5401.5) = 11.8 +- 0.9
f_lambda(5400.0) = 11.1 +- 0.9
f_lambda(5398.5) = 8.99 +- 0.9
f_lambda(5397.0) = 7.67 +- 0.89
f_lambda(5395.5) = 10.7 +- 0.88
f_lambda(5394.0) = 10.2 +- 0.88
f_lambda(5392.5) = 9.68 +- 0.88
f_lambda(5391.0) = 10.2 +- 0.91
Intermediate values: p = 0.0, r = 0.3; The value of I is -0.3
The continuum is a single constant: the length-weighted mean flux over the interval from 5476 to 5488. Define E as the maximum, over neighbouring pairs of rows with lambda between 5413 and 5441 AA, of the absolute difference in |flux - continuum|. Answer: 1.8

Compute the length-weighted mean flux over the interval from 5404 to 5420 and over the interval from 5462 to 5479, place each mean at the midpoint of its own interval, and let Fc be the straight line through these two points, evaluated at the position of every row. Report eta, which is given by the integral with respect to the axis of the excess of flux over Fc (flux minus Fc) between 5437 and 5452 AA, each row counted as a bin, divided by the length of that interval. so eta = 0.1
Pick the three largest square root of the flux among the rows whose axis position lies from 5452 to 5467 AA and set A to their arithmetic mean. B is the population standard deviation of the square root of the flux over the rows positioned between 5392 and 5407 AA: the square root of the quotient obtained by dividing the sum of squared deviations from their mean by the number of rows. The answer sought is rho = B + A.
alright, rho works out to 3.50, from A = 3.27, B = 0.225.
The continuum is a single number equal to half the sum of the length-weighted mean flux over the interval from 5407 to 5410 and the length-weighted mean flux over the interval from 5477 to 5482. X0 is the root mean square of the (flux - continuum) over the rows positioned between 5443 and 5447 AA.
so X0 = 1.02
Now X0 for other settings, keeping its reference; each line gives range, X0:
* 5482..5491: 0.71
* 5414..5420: 1.99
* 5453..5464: 1.00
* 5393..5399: 1.17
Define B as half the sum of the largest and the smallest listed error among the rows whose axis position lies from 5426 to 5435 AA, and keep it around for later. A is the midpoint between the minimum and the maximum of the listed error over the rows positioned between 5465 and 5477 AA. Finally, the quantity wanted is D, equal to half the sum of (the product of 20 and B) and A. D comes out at 9.45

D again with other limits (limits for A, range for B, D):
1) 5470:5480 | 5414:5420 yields 9.50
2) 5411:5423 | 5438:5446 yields 9.45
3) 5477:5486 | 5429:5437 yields 9.45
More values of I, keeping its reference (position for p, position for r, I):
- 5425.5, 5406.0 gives -3.2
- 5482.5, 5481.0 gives -1.3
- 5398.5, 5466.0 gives 0.0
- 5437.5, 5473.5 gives 2.0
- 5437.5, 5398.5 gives 1.8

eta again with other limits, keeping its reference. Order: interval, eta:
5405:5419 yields 0.0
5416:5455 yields 0.1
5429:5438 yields -0.6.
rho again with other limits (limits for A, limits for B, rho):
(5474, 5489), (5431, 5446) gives 3.58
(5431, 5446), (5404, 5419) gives 3.67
